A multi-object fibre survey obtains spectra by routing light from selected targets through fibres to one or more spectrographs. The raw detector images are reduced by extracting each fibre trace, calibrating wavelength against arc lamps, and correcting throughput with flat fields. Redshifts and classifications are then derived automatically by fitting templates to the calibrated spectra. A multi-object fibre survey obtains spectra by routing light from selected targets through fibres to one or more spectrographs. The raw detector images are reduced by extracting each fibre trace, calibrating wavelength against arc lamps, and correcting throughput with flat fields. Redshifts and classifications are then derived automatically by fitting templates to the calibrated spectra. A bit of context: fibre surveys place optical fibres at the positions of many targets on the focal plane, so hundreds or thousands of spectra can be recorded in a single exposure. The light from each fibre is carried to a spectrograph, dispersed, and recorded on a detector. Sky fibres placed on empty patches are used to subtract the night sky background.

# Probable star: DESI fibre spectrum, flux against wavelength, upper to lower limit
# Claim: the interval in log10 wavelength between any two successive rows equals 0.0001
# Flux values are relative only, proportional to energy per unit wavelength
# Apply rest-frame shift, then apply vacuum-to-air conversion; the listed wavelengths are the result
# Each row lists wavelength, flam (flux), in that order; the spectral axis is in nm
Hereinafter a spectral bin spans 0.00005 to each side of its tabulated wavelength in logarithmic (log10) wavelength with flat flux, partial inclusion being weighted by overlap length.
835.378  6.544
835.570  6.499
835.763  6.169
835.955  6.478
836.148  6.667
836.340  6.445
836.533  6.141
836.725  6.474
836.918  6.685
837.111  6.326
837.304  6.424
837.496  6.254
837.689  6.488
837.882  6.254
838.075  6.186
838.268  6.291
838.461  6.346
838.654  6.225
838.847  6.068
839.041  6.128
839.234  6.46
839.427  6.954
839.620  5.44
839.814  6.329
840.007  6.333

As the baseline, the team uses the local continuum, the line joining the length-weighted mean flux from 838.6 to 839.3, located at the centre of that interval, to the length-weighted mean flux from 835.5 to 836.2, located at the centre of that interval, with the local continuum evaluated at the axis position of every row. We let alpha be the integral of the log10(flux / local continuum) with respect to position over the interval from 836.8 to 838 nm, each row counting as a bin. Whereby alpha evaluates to 0.007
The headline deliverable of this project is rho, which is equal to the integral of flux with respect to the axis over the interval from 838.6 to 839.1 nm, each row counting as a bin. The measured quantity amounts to 3.06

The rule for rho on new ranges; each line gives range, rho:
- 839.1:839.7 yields 3.78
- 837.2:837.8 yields 3.83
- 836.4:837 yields 3.86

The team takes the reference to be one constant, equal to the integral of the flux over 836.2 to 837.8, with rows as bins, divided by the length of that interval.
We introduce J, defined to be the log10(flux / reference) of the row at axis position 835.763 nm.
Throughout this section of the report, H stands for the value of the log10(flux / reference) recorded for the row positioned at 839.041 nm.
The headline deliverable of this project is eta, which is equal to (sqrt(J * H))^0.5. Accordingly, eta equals 0.135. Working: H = -0.020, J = -0.017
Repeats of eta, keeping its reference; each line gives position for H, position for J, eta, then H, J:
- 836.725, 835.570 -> 0.070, 0.004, 0.006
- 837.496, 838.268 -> 0.098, -0.011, -0.008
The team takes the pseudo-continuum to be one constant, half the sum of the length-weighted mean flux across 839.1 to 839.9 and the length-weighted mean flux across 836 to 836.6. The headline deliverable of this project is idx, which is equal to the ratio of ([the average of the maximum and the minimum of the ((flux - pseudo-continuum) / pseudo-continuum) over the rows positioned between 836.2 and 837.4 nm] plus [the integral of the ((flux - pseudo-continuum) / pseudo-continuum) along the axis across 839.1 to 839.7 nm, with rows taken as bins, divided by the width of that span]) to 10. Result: -0.0002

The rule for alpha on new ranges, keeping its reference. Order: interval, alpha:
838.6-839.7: 0.001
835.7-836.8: 0.000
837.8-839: -0.002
